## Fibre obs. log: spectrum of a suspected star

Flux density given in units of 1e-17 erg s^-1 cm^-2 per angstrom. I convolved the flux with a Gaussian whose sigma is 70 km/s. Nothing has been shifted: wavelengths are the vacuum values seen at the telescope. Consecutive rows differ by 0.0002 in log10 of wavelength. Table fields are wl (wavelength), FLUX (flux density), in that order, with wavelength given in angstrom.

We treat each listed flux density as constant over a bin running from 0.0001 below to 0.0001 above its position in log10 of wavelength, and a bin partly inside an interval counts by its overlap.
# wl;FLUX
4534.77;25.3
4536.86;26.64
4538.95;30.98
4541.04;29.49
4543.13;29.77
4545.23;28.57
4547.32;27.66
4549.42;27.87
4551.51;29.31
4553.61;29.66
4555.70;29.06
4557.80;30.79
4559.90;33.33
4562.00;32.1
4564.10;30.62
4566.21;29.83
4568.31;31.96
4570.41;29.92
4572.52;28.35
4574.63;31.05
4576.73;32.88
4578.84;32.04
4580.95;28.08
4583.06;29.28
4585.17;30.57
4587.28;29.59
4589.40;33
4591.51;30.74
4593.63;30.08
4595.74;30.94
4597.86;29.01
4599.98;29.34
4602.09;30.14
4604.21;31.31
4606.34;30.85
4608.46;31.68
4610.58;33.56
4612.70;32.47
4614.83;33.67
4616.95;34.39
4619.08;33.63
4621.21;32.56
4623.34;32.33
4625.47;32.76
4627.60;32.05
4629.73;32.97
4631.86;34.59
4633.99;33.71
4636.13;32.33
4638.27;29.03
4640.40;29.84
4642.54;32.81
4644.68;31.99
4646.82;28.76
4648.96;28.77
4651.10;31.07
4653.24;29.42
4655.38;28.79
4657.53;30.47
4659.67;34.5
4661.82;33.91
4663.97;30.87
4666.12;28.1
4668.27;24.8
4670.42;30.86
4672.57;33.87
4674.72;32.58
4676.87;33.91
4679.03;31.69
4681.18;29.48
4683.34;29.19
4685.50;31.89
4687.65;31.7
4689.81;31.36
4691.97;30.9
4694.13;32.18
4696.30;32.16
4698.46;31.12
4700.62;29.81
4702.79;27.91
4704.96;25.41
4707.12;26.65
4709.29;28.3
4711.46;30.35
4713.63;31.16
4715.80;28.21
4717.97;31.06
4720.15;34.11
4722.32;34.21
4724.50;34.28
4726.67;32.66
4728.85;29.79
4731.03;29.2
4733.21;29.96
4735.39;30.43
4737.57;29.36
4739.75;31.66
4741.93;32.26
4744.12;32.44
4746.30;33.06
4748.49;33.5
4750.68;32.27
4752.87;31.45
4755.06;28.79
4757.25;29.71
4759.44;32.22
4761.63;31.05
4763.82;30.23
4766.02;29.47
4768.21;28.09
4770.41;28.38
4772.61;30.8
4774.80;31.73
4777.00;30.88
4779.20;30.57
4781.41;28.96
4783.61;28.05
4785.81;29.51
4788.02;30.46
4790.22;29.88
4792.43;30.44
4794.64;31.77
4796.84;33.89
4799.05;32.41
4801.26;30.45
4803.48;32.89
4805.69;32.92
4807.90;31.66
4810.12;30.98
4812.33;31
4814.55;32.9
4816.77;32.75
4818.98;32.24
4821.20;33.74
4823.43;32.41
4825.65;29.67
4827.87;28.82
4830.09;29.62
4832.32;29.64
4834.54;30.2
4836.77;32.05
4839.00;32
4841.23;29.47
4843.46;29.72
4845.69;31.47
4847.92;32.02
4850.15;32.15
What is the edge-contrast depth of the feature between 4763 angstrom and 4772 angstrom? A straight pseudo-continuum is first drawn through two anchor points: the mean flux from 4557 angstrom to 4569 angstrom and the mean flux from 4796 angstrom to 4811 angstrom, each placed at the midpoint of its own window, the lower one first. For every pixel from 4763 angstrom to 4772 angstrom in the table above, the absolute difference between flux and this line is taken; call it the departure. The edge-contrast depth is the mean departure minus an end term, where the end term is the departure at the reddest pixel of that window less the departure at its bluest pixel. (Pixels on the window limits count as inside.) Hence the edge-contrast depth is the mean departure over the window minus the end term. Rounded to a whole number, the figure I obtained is 1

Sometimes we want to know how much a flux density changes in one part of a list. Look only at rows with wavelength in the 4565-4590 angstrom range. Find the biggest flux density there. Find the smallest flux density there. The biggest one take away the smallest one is 4.9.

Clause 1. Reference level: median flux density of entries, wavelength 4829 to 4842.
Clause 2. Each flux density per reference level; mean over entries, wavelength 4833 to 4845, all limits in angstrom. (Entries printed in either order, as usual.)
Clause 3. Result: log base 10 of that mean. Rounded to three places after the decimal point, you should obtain 0.011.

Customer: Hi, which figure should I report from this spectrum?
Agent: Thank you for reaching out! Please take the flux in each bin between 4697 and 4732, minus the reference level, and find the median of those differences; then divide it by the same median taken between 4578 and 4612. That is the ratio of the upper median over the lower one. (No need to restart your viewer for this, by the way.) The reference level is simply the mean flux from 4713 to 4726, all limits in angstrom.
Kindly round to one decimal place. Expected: 1.4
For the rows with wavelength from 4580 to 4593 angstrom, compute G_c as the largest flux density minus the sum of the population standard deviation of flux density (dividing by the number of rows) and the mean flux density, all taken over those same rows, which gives 1.26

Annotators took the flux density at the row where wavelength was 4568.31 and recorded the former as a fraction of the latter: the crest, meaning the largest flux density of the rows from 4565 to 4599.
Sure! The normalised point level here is 0.968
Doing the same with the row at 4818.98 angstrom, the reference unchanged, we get 0.977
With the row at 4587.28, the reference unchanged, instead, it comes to 0.897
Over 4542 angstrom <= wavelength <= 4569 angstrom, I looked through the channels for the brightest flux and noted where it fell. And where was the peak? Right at 4559.90 angstrom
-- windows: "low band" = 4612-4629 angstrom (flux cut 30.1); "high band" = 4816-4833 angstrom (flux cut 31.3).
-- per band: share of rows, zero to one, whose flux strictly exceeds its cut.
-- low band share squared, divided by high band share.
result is 2.0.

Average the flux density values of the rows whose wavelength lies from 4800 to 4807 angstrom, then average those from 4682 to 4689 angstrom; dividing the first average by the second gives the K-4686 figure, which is 1.038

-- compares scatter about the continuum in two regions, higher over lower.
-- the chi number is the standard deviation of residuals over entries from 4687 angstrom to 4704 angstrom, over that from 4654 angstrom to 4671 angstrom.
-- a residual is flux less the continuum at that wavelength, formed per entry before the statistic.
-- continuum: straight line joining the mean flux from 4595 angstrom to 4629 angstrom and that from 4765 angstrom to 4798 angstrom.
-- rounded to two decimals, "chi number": 0.45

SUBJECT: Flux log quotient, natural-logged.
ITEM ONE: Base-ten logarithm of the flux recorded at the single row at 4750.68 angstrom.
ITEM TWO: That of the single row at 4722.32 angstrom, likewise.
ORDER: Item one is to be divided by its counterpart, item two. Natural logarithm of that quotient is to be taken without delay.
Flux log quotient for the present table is -0.02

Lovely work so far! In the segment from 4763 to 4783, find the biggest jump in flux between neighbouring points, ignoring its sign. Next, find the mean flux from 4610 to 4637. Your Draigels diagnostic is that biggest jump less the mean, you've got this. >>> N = -30.7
